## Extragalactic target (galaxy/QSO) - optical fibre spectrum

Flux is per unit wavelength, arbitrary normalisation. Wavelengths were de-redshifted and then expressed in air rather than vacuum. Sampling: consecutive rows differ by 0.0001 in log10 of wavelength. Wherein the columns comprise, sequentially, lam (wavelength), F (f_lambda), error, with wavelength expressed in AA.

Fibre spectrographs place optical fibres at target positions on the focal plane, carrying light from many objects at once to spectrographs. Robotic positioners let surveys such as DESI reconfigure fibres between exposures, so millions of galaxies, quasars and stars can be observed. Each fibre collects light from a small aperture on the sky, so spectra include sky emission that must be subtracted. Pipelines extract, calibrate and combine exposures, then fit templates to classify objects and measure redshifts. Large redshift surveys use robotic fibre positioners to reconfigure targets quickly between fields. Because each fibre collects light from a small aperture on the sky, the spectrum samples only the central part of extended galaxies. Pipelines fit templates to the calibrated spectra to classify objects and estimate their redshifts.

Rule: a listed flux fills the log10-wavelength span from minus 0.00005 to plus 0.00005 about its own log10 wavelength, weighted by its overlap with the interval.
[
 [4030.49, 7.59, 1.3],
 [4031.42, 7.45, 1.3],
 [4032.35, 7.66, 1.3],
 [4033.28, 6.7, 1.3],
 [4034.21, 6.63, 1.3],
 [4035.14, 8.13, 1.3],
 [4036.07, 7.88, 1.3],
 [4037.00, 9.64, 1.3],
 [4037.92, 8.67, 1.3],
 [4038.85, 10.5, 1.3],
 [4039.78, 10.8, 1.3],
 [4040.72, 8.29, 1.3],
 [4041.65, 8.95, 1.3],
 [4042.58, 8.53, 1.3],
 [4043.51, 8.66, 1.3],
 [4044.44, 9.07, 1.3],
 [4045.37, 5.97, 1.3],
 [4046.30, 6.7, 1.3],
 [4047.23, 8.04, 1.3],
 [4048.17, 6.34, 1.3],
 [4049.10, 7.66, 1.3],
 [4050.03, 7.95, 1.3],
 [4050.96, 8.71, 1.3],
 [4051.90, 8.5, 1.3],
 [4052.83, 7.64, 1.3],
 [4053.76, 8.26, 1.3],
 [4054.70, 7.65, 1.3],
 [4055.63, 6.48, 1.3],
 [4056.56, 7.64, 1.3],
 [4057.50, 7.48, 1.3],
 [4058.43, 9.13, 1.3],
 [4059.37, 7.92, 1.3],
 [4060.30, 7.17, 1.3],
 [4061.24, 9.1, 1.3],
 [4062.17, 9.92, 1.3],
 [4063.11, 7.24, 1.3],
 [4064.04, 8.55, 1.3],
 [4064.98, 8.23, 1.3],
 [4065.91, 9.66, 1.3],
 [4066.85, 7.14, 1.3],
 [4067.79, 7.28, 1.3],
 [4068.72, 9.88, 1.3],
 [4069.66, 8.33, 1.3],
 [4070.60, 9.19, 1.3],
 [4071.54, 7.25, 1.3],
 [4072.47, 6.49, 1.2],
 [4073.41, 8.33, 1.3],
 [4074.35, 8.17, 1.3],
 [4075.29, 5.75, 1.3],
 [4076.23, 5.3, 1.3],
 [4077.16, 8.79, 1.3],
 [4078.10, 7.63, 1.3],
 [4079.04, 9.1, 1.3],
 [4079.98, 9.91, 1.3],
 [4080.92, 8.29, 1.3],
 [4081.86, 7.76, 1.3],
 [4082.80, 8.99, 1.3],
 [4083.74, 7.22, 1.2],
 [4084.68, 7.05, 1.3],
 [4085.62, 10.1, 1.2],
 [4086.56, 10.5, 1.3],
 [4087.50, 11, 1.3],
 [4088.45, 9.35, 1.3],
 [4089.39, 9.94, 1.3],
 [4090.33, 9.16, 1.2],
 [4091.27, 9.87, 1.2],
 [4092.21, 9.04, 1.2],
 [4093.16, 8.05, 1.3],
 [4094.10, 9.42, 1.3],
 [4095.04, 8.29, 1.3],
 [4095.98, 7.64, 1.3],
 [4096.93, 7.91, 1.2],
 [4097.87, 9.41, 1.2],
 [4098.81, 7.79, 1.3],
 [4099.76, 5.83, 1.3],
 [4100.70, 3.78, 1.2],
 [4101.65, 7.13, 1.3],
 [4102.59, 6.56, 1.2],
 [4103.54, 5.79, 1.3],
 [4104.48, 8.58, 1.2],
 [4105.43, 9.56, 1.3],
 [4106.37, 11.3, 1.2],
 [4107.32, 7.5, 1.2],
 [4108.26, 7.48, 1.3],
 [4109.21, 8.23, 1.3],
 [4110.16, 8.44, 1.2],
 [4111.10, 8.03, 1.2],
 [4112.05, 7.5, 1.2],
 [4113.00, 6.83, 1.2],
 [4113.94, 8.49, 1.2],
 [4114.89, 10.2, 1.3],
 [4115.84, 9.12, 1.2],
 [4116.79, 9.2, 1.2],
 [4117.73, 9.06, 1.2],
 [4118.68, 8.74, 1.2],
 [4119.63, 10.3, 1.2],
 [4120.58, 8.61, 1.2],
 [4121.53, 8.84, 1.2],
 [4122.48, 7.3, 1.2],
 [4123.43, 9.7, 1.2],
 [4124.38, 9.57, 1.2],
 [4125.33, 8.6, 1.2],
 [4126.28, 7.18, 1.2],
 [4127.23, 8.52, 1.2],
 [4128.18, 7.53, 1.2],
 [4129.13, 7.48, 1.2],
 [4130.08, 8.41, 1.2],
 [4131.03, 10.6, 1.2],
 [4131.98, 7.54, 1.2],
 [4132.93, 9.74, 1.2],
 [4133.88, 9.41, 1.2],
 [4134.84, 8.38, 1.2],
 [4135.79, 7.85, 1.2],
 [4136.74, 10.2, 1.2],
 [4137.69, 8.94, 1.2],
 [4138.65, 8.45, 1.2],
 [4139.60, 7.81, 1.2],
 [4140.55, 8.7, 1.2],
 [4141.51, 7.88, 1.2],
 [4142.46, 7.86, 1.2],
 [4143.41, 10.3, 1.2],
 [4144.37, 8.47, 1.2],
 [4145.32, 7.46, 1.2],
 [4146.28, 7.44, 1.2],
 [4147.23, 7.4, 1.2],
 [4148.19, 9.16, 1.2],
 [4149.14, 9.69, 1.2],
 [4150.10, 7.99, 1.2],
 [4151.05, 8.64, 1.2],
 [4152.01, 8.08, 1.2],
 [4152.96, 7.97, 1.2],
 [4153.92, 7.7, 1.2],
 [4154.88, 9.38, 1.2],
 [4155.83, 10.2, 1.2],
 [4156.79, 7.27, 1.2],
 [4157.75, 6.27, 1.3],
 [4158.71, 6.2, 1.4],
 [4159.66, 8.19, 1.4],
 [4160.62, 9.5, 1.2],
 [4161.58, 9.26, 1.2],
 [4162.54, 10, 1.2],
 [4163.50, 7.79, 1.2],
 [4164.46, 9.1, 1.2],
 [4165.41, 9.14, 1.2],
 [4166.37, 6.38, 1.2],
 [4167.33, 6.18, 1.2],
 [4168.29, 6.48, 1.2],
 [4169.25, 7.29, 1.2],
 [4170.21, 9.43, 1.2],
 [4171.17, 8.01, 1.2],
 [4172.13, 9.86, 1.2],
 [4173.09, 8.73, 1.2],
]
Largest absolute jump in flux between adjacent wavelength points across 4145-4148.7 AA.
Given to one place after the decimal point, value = 1.8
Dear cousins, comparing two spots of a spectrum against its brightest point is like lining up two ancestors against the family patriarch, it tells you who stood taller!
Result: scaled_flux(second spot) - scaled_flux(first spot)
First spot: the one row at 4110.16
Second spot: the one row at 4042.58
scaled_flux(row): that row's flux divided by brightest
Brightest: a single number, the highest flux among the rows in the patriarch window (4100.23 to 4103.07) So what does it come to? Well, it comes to 0.0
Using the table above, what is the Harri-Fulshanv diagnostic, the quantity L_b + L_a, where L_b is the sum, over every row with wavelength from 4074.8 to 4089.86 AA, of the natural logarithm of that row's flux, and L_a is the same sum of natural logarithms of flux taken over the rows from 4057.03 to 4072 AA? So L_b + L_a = 67.8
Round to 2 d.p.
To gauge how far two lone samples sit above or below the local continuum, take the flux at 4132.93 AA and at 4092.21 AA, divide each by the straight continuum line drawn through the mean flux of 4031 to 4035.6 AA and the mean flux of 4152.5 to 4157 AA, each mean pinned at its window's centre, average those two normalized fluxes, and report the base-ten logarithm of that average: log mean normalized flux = 0.06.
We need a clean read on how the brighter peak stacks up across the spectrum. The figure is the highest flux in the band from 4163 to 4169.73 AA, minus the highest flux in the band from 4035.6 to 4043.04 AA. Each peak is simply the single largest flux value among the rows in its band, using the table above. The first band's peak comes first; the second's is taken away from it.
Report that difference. -1.7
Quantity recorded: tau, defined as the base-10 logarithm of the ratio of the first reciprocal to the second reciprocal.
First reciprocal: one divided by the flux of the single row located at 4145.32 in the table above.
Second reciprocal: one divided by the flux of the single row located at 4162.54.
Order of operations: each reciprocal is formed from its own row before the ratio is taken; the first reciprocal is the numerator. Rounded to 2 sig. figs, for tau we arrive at 0.13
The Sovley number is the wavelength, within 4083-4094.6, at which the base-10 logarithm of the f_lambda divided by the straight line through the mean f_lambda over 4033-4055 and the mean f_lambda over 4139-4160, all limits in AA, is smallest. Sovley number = 4084.68 AA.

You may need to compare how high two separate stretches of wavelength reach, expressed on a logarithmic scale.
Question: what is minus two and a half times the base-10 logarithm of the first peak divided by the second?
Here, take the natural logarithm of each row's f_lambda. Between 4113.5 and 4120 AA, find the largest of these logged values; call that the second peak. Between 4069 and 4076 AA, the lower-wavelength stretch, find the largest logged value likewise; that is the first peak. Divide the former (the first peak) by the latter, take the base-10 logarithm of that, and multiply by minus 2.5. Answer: 0.05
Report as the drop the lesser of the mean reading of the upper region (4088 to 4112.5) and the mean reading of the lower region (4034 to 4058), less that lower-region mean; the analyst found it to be 0.000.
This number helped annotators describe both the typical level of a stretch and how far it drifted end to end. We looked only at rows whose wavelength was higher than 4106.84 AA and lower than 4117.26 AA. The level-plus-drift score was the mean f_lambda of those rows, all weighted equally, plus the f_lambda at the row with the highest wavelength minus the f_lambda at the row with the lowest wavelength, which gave 10.0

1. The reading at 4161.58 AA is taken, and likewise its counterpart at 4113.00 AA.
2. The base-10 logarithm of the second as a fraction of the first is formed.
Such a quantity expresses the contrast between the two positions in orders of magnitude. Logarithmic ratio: -0.13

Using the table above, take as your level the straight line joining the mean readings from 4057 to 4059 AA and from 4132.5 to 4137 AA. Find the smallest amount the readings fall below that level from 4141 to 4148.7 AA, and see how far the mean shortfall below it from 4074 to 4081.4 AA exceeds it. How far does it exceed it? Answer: 1.7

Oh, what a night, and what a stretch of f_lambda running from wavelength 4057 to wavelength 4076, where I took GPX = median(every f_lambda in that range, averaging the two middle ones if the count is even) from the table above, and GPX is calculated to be 8.20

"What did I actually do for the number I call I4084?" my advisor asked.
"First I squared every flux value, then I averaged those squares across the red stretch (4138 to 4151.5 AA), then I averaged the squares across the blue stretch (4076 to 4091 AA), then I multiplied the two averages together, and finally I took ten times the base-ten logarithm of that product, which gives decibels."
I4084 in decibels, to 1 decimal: 37.5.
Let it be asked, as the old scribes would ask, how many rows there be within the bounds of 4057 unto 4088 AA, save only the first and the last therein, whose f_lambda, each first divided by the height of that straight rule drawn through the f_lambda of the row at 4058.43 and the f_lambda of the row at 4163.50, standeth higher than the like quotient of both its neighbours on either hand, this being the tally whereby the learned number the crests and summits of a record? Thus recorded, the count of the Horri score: 10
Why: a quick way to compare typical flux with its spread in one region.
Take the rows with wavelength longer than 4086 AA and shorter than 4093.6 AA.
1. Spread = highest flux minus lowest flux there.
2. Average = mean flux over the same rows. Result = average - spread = 6.7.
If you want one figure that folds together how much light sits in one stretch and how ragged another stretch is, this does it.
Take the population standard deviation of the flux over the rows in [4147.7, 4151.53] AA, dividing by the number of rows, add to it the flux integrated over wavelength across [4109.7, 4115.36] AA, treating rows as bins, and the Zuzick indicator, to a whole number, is 47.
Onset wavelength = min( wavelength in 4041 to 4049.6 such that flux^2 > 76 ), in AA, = 4041.65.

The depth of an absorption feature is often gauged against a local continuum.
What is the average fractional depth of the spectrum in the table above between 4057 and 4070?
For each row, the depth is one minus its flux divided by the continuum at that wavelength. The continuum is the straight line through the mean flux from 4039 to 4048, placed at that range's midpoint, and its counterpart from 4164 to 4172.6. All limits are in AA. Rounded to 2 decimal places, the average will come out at -0.01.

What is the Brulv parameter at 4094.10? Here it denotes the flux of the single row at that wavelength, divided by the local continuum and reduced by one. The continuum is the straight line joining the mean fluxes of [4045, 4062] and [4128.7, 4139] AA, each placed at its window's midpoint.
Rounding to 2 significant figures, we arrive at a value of 0.14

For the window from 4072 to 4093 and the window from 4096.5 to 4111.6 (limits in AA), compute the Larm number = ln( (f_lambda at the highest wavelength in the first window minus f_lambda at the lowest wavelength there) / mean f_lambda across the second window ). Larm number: -1.1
